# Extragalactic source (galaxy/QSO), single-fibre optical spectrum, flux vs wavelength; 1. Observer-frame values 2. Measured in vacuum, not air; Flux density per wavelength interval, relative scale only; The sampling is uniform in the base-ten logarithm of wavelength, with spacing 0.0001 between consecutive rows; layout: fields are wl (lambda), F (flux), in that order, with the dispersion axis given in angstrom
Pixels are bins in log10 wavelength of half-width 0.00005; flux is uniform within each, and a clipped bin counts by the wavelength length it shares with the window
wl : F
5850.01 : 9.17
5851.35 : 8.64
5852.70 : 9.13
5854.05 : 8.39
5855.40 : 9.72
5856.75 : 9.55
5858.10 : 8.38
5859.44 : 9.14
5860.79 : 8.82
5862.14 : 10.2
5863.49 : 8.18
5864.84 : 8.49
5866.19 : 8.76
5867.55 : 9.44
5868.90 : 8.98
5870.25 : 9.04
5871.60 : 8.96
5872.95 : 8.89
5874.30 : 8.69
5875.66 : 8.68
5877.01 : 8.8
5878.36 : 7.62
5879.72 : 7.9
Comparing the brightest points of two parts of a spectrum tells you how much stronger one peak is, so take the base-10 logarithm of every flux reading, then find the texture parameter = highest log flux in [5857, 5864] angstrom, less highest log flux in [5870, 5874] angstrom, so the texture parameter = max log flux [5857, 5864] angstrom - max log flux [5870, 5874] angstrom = 0.052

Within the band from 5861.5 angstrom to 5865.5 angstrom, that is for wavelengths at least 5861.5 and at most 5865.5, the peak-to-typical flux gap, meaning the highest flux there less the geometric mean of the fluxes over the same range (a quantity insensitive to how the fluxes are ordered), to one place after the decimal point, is 1.3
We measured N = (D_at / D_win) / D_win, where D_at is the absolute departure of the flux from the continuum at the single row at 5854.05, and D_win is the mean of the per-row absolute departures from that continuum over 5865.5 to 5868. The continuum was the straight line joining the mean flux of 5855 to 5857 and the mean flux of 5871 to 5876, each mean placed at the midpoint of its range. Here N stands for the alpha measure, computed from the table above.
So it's 10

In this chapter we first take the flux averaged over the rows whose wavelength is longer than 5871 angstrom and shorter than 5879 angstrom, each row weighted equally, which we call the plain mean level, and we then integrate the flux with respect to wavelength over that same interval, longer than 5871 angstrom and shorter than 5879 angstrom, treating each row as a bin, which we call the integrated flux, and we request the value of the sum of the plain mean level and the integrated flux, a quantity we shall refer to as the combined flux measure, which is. 78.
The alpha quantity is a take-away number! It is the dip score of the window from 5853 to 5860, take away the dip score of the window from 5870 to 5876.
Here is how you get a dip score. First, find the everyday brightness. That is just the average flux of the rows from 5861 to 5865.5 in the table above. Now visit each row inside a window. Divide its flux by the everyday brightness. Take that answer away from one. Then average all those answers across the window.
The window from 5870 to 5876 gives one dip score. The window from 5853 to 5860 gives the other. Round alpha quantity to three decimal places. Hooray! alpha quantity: -0.021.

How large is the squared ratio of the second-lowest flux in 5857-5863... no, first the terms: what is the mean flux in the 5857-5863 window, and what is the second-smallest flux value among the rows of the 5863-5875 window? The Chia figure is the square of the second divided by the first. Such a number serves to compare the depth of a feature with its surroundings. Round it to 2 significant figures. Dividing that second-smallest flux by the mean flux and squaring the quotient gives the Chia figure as 0.86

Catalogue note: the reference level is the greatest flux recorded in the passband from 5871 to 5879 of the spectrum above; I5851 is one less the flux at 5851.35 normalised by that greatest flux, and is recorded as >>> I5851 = 0.036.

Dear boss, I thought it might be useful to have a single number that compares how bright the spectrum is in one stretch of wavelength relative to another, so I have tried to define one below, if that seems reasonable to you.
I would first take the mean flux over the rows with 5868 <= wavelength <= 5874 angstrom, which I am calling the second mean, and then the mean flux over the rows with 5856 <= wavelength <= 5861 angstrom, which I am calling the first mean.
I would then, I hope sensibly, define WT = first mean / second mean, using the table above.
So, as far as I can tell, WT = 1.00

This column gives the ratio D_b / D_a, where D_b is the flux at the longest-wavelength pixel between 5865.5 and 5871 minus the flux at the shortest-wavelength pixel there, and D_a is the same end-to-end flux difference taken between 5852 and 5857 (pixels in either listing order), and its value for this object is 0.7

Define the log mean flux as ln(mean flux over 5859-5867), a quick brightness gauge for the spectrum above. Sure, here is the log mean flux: 2.19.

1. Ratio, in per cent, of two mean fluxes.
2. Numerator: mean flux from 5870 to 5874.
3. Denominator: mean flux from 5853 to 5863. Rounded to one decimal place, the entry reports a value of 97.7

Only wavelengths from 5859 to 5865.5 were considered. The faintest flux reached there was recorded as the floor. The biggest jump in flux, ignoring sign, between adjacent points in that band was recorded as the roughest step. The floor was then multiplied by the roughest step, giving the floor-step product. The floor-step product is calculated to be 16.5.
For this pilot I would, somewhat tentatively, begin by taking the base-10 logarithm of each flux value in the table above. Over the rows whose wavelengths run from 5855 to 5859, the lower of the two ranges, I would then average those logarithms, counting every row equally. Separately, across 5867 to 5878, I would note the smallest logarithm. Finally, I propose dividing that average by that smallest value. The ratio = 1.03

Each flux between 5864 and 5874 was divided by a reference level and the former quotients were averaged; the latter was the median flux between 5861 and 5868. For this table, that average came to 1.02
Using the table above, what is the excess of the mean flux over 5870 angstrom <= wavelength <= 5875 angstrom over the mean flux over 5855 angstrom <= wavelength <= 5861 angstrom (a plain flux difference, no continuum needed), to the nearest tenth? -0.2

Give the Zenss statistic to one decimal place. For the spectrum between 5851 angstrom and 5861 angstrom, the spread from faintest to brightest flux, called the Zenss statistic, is 1.3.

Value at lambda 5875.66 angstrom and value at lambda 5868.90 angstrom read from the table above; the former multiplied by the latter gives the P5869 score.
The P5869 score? 78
